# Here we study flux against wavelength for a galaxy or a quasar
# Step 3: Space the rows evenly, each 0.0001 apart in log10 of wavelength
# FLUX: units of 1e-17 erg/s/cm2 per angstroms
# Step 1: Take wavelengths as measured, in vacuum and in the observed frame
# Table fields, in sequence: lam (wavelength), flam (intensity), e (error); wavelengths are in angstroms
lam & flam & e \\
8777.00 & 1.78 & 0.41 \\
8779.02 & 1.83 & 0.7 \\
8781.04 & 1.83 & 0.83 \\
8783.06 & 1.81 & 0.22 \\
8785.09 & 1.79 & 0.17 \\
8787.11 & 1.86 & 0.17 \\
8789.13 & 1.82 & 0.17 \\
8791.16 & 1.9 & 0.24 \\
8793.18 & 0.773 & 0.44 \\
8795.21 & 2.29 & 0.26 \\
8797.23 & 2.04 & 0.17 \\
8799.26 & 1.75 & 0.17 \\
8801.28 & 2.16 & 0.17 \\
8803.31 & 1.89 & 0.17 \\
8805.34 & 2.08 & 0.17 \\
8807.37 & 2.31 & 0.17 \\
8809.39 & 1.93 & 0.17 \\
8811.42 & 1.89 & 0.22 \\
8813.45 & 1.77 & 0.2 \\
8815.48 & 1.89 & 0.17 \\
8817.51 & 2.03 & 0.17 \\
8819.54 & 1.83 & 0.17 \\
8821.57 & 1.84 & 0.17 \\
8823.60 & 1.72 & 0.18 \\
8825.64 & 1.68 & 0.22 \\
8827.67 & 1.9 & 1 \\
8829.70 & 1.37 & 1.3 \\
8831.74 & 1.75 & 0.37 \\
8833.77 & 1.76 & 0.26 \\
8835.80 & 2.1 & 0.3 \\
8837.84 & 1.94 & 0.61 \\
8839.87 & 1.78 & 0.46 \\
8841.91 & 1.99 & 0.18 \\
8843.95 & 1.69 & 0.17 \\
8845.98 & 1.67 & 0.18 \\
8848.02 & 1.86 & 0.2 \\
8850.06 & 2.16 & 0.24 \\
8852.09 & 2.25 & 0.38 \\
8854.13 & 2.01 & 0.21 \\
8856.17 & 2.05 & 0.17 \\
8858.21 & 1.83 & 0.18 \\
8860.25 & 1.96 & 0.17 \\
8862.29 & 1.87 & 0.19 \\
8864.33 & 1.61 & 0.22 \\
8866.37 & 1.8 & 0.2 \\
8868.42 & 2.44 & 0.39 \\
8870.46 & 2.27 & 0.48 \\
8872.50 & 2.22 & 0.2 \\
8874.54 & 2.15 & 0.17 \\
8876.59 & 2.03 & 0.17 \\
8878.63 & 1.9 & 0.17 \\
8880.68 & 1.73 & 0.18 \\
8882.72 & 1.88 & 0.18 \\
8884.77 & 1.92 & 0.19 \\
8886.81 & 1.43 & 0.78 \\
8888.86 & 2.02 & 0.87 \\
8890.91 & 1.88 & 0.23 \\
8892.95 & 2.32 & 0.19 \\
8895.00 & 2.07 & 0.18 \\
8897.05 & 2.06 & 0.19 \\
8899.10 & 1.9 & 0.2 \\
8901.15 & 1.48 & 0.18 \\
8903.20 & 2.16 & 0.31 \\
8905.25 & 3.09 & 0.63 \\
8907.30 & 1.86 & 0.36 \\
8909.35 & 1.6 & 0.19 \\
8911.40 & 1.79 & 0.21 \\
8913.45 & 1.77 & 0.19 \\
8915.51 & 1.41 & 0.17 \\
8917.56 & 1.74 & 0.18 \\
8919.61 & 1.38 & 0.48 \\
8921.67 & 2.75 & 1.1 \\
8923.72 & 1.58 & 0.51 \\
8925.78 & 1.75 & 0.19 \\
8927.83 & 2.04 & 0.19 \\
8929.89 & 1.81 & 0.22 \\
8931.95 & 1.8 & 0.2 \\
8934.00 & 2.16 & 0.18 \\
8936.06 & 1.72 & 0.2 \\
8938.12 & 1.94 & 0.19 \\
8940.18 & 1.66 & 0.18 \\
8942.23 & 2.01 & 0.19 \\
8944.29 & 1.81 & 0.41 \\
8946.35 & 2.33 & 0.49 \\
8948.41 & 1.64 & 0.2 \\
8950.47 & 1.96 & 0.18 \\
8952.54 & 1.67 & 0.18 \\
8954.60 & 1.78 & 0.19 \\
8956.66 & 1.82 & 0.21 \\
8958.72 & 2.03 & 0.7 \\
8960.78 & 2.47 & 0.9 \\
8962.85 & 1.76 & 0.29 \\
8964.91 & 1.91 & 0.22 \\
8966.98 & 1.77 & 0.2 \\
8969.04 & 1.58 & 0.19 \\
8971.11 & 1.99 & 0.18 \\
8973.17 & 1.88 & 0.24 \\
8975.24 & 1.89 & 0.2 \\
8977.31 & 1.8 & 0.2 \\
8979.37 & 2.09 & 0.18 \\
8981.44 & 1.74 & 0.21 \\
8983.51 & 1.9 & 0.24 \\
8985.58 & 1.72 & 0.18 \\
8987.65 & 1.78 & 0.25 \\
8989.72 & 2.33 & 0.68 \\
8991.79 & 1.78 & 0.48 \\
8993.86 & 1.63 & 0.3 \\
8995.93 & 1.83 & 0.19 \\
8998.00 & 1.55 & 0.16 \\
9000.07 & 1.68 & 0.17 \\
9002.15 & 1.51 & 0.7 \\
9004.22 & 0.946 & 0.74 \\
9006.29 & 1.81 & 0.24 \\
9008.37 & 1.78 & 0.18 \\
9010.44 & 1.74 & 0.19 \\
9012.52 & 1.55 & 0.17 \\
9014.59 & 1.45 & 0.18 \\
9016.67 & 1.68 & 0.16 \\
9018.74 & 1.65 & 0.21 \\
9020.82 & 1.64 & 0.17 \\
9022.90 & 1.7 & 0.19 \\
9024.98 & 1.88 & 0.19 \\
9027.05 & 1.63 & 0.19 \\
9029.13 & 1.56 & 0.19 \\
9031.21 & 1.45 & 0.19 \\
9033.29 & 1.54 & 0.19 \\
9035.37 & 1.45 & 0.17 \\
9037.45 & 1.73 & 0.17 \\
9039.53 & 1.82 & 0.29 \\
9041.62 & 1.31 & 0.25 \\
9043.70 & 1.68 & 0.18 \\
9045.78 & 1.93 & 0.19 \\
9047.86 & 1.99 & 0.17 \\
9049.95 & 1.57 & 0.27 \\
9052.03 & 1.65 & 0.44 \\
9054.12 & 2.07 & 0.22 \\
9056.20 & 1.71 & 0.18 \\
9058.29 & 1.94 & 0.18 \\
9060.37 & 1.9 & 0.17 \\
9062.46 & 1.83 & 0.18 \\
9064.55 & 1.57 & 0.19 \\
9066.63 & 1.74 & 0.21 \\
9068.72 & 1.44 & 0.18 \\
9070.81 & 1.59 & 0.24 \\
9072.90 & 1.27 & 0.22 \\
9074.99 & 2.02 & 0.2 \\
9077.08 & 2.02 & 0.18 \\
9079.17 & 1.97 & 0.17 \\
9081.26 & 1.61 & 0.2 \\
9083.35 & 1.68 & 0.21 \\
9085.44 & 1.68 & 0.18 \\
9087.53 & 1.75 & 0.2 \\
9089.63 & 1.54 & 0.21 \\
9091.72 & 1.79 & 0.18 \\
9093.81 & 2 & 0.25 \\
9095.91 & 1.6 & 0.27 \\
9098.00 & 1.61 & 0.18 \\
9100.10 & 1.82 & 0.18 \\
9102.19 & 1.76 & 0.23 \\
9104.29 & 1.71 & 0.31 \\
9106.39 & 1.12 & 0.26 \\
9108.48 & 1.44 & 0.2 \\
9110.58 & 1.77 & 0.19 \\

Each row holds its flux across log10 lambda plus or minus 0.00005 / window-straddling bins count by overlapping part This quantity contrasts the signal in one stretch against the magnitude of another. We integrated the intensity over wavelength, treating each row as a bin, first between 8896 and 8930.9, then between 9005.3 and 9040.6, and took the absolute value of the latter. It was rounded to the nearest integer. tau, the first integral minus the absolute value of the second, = 8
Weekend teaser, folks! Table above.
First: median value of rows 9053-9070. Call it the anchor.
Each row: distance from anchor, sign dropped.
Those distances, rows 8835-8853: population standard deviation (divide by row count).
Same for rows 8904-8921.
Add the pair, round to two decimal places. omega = 0.55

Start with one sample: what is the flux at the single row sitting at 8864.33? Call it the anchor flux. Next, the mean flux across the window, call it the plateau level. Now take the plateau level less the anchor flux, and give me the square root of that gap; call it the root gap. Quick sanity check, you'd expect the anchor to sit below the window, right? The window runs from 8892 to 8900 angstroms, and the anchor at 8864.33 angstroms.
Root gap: 0.69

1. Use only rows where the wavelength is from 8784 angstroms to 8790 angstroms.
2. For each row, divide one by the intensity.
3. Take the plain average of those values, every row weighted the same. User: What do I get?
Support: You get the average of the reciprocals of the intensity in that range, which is 0.549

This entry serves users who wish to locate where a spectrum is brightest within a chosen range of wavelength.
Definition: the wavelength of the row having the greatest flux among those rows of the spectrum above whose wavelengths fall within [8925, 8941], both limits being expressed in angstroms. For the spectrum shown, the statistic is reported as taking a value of 8934.00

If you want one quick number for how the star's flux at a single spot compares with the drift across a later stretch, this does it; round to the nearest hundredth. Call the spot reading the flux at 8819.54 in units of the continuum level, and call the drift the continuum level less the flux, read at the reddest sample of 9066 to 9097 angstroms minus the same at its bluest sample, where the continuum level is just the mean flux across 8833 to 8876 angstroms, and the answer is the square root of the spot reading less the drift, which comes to 0.89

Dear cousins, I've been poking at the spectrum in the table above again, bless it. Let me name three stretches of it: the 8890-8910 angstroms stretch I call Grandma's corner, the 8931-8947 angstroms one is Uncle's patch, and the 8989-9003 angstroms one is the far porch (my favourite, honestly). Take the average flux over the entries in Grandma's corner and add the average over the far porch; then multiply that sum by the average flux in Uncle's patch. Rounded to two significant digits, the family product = 7.3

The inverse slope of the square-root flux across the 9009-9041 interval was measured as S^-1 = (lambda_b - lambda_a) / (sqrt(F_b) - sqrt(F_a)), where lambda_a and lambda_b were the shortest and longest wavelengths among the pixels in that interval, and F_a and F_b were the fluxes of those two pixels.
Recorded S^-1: 970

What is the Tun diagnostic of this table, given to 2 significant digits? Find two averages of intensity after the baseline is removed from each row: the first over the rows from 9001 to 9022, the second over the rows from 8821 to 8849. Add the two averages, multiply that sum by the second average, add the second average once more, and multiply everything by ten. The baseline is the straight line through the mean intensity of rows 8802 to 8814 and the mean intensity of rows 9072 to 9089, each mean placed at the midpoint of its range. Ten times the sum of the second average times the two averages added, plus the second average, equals -1.0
